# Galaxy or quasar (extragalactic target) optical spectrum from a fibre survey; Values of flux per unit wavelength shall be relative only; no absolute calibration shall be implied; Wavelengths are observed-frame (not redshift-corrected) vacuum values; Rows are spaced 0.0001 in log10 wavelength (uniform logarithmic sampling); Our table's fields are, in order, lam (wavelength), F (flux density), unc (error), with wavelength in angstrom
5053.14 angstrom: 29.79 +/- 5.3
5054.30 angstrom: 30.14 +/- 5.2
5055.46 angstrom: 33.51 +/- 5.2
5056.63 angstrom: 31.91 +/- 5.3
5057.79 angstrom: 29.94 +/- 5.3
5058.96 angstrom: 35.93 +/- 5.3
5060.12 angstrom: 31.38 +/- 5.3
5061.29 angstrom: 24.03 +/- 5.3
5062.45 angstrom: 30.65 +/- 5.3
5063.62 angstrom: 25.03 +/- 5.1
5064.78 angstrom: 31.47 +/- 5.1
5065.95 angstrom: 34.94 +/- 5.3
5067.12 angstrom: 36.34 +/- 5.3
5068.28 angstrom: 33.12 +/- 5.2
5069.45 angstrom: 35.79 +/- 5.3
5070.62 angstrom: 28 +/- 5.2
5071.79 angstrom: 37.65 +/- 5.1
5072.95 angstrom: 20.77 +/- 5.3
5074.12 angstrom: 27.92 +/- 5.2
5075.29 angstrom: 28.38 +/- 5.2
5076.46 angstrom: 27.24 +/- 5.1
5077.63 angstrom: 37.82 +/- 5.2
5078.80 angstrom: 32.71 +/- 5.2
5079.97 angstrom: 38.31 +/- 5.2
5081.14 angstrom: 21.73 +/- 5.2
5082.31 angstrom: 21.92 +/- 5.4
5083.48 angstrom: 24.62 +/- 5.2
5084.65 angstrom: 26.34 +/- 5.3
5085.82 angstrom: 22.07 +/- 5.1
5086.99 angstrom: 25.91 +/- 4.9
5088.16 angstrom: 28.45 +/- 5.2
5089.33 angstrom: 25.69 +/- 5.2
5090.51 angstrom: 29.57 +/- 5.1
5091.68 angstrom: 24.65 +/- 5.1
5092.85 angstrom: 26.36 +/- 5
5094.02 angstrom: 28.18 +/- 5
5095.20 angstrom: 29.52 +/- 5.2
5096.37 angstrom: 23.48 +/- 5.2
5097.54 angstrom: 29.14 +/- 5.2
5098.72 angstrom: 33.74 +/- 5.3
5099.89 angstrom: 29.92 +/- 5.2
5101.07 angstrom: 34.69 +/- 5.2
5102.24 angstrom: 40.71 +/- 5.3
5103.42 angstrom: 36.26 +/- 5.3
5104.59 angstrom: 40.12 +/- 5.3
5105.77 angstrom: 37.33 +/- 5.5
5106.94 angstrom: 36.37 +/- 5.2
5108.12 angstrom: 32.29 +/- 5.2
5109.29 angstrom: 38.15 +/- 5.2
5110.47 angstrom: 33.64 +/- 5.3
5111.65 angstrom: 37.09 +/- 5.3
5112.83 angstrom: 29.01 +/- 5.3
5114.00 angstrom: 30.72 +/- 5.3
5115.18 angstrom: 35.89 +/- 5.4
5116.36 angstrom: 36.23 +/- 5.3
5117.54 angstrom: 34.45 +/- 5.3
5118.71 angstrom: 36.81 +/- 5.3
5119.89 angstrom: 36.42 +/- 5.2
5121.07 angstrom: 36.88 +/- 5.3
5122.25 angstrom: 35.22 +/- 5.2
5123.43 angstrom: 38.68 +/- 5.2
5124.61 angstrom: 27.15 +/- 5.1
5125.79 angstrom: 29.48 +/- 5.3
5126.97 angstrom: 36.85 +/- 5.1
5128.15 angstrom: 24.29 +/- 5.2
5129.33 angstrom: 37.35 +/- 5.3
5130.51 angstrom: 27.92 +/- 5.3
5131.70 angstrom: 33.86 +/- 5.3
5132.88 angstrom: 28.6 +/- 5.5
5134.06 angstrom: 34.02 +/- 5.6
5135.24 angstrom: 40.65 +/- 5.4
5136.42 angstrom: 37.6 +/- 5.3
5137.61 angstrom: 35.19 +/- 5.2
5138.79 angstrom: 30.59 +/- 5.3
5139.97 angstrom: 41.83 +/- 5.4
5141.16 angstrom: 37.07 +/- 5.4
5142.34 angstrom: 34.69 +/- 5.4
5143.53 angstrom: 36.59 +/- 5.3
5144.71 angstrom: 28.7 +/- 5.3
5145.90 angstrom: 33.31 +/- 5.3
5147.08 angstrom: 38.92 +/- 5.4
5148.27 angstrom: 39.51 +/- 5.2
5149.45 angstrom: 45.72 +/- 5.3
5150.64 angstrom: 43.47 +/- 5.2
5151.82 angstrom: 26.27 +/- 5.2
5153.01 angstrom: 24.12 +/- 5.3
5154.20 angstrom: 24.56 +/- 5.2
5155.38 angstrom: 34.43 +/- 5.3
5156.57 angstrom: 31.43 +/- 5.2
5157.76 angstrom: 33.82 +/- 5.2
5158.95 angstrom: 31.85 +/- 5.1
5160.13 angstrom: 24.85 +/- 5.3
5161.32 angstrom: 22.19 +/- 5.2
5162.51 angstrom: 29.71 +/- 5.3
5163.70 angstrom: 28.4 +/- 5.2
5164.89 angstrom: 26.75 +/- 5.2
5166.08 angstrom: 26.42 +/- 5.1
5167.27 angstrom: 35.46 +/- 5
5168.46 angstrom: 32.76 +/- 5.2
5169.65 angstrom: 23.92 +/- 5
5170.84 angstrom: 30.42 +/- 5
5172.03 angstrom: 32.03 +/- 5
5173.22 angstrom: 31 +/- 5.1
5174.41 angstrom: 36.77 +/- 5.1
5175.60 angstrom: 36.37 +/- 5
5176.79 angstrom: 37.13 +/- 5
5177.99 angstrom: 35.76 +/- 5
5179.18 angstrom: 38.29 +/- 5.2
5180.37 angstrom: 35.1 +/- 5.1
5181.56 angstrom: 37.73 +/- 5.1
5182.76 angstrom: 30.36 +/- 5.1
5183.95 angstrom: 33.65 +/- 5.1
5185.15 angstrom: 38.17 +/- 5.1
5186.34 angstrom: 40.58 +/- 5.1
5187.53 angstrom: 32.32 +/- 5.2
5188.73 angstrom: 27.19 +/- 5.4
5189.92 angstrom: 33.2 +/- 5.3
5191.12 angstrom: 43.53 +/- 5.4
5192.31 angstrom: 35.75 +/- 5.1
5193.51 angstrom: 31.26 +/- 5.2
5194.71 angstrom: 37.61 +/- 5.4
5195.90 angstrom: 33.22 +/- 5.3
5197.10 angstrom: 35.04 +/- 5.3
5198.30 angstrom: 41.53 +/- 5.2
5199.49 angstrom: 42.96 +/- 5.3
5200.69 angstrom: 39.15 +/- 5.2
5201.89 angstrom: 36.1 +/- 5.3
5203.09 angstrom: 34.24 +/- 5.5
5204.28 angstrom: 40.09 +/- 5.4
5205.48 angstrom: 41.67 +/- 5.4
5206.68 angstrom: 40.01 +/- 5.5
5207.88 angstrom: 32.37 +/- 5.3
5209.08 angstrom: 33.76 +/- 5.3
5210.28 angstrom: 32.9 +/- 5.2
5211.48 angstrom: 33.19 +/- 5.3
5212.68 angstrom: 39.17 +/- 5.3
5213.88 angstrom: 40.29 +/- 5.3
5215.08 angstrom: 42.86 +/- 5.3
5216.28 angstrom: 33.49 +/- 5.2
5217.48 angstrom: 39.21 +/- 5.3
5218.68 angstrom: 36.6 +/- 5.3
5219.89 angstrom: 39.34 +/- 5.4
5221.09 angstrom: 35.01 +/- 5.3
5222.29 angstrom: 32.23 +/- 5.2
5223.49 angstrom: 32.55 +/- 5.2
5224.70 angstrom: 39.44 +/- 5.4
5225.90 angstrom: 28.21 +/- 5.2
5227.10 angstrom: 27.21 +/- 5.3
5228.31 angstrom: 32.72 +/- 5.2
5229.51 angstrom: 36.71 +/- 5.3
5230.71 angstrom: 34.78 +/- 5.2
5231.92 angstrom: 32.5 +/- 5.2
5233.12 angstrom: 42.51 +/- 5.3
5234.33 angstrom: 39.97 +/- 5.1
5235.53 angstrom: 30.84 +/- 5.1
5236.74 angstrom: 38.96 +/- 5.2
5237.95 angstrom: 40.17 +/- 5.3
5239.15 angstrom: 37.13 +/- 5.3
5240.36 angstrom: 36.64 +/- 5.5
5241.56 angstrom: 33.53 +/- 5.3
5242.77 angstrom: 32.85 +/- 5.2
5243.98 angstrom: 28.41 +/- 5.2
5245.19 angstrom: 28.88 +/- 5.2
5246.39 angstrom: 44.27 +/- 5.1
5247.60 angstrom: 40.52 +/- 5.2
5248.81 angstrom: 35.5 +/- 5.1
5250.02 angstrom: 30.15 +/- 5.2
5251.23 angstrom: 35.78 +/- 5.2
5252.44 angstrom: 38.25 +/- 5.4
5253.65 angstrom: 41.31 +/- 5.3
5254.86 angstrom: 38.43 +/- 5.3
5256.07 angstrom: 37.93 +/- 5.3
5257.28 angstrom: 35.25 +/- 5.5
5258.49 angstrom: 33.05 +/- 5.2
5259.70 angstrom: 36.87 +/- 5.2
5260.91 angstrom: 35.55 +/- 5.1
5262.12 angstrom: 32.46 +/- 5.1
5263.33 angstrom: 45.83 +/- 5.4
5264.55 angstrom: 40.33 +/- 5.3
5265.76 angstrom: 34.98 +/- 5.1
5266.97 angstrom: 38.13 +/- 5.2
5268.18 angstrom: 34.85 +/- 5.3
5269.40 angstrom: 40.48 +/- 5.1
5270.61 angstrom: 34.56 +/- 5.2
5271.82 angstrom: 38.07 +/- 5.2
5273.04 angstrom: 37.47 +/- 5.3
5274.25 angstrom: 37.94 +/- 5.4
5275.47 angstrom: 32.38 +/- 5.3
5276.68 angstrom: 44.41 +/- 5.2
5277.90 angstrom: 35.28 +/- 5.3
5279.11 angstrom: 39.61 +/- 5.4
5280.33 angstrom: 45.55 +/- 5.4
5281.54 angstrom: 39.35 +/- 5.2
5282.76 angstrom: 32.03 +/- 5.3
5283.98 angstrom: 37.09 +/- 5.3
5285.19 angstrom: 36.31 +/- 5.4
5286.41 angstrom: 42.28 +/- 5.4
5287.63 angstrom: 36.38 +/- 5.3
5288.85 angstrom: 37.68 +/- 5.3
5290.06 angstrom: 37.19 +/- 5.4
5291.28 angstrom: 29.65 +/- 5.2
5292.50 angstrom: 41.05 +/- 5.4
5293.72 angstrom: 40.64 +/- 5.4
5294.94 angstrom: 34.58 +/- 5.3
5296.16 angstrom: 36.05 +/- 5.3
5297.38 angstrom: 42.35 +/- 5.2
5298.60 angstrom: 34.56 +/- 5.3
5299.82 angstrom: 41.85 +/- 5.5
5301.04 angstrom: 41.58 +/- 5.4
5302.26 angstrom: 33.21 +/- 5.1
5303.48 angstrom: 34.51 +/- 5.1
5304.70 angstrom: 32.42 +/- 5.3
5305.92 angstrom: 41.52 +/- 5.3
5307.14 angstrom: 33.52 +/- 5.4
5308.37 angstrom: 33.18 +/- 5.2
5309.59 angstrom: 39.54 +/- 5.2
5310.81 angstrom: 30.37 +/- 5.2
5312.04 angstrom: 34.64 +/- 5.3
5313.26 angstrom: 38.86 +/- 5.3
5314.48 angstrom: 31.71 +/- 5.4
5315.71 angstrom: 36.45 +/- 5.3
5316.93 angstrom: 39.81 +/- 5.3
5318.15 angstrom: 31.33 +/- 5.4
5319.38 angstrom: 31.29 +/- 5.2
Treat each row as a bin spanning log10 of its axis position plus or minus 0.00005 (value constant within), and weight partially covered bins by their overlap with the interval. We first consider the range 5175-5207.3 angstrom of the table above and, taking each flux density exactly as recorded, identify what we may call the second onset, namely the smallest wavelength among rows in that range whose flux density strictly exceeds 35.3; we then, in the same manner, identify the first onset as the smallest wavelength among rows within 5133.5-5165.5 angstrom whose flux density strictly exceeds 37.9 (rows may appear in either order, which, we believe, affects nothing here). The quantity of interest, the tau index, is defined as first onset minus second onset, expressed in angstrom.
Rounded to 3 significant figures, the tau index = -40.4 angstrom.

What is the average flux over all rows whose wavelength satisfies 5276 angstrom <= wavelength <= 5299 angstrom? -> 38.0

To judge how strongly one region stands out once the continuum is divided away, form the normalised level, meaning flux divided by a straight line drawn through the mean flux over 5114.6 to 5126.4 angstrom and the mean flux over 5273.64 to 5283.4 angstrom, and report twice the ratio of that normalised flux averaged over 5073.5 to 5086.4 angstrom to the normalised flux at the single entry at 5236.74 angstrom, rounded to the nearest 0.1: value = 1.6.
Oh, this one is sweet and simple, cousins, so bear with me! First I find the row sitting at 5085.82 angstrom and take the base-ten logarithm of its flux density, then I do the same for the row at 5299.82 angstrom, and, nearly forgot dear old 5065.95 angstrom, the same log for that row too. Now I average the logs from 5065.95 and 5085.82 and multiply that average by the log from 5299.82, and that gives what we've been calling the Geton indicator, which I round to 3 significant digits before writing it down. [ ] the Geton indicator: 2.34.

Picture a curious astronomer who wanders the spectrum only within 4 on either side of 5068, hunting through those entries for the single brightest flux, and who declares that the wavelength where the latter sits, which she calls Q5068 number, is 5071.79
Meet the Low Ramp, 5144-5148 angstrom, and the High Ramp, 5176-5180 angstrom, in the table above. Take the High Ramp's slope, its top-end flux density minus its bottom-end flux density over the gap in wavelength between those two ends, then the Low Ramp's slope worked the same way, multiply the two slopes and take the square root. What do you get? 1.4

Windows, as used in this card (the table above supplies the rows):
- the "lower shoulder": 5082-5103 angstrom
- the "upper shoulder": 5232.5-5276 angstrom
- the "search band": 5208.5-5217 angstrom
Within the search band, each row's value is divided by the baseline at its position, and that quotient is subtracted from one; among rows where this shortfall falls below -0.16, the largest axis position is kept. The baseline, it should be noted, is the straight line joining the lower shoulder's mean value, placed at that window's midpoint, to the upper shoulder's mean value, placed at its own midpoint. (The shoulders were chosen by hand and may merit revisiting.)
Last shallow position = 5215.08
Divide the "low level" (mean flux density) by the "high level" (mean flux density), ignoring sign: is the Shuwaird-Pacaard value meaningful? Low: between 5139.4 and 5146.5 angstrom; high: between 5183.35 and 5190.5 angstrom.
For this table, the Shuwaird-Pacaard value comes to 1.03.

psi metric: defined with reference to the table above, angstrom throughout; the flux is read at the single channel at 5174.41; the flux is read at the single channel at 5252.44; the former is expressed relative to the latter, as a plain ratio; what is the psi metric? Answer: 0.96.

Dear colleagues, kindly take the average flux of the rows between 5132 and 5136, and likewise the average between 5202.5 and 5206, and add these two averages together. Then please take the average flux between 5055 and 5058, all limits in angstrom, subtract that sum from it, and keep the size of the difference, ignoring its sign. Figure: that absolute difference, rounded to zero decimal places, 41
